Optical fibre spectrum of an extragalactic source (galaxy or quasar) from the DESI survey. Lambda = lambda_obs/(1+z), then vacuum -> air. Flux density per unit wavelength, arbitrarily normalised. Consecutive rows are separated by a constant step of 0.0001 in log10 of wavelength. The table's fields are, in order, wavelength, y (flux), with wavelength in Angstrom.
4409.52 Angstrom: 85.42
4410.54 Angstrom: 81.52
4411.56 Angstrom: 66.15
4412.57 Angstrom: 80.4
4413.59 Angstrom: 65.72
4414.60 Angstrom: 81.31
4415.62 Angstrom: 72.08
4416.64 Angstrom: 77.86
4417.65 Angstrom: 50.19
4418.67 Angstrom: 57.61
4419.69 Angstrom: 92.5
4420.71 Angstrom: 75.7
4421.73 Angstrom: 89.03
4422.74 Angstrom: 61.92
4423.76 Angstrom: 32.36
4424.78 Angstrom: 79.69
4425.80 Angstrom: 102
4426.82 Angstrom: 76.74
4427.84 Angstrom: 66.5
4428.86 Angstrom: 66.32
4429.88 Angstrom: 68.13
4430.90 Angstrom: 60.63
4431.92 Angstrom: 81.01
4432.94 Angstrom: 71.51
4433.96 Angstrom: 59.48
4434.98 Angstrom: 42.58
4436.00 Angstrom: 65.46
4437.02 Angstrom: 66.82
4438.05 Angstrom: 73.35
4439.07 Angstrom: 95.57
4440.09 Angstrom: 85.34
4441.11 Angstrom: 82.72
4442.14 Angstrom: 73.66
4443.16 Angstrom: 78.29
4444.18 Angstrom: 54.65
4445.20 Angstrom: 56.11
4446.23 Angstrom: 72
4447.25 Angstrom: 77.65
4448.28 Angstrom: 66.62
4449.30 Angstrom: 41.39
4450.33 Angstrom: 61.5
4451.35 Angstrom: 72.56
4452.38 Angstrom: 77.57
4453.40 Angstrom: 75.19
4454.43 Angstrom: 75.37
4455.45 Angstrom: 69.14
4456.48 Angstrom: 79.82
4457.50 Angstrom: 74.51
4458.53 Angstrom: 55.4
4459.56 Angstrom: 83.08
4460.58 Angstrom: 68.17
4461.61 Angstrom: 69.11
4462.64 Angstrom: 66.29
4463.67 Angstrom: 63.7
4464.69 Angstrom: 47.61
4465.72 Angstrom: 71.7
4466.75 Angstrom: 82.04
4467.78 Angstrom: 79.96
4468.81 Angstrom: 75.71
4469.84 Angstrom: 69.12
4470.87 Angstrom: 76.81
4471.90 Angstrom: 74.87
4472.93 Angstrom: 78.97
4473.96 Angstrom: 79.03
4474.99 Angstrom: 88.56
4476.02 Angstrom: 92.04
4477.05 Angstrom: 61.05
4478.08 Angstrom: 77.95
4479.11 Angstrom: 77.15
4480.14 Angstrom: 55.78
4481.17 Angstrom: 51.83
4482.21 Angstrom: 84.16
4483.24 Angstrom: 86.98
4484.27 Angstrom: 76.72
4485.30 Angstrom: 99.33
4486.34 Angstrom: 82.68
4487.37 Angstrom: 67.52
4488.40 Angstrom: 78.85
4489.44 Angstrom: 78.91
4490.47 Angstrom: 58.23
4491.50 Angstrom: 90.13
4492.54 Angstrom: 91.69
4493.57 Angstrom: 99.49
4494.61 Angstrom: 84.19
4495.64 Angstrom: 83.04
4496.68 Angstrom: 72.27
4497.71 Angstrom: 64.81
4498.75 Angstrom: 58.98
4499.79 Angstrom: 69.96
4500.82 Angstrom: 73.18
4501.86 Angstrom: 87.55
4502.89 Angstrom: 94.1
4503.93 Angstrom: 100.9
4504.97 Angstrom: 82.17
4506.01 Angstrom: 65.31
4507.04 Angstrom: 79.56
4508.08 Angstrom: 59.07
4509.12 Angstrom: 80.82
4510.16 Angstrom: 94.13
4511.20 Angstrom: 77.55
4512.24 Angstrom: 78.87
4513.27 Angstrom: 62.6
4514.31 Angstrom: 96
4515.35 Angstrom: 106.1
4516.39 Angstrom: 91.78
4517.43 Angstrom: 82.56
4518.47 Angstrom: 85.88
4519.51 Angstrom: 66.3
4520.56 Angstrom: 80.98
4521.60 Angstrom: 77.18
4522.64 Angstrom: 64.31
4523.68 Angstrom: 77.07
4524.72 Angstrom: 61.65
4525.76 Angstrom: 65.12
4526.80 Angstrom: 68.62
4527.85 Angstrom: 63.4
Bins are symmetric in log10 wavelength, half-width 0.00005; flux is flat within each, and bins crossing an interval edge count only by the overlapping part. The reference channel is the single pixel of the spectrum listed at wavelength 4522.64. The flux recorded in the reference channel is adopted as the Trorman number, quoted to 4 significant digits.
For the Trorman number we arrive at 64.31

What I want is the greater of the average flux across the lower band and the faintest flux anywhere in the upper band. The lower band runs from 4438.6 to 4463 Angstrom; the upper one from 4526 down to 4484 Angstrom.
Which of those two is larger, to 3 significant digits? 71.3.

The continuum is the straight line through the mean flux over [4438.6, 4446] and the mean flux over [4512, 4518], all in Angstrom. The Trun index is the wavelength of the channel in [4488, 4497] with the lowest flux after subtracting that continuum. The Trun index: 4490.47 Angstrom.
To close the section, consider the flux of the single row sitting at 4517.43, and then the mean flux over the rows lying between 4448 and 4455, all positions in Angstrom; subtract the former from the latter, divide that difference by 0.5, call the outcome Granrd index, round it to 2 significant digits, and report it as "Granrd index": -31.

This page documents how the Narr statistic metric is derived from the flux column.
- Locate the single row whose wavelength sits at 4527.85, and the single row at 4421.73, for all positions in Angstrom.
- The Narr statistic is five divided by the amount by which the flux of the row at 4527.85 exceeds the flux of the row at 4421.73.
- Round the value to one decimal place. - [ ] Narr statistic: -0.2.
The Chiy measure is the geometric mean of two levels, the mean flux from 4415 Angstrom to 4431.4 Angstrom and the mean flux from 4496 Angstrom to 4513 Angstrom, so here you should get 73.9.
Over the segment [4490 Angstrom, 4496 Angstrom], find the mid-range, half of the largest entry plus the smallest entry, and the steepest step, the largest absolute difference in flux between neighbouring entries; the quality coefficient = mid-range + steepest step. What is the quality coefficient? 111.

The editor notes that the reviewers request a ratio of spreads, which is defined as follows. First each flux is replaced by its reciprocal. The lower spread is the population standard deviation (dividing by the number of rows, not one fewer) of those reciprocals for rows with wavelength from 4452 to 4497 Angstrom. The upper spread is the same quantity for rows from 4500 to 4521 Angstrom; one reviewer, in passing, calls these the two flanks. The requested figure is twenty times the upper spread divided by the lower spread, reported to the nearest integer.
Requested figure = 17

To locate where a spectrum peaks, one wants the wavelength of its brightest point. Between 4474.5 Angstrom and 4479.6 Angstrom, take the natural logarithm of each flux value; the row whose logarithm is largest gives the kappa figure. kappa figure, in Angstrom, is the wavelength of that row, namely 4476.02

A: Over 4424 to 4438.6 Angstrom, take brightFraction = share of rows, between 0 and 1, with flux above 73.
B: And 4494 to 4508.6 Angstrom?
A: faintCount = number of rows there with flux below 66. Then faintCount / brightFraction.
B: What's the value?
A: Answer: 11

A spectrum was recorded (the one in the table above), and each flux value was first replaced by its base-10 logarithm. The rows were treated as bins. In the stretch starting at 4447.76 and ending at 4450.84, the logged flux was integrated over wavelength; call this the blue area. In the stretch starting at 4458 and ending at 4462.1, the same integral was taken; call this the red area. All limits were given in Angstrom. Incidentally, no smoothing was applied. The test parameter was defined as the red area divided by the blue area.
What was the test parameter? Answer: 1.4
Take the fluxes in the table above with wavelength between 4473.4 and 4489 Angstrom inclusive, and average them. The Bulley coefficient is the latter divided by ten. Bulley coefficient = 7.7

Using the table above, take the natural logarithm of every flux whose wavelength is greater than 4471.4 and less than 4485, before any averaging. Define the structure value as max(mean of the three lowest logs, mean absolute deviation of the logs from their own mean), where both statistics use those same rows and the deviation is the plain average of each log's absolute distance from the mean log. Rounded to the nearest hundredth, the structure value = 4.03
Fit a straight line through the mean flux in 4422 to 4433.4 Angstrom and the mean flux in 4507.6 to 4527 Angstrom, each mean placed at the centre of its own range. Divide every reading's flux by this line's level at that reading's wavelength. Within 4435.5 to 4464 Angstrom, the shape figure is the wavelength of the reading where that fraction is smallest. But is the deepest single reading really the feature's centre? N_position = 4449.30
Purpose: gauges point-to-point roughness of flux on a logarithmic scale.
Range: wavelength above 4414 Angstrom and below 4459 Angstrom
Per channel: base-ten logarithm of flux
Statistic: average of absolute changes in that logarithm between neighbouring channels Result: 0.091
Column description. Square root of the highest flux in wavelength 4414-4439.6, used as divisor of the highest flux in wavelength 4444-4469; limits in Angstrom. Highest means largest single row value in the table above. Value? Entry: 8.2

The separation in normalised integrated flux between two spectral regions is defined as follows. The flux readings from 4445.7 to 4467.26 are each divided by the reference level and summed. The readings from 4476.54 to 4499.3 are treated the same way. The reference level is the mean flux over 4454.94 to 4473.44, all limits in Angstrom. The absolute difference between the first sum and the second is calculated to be 3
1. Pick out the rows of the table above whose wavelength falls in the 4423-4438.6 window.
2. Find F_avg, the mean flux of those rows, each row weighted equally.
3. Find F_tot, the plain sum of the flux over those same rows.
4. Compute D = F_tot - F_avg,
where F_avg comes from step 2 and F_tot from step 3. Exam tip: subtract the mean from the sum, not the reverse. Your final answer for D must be 945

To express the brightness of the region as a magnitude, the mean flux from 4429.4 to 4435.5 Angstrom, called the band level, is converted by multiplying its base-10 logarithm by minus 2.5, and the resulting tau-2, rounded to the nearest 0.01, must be -4.51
